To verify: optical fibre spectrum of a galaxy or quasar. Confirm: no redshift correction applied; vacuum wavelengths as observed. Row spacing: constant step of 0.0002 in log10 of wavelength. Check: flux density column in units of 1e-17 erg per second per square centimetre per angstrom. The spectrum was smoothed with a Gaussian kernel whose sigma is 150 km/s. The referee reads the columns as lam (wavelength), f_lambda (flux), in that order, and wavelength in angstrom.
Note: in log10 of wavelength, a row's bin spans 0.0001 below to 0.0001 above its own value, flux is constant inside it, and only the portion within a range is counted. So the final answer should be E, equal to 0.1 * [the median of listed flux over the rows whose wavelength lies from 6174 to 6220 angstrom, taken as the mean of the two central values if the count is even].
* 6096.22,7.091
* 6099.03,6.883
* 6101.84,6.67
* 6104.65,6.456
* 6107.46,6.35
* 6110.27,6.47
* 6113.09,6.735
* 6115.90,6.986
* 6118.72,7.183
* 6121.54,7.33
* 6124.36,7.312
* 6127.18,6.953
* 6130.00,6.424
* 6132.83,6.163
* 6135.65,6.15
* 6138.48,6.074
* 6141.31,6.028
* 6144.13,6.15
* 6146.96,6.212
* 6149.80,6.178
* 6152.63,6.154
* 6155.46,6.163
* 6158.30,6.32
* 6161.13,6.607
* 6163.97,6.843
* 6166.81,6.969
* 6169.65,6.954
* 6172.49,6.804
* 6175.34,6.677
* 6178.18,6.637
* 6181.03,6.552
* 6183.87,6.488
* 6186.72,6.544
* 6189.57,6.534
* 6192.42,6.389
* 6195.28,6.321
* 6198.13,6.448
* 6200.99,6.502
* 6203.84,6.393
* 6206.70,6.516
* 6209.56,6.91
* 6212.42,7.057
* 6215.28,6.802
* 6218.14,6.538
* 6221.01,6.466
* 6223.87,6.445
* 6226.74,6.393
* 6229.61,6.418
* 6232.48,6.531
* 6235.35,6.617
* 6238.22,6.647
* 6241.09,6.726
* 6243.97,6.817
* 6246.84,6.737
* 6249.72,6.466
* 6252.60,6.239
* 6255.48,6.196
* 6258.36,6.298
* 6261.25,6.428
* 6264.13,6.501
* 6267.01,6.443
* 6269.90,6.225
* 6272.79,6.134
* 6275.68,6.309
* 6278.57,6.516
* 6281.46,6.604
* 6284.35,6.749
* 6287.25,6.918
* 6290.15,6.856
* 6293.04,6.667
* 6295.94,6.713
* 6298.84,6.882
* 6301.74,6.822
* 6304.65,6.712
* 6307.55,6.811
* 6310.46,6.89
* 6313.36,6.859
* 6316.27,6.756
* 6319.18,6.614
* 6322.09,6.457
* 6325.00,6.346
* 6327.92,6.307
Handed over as 0.654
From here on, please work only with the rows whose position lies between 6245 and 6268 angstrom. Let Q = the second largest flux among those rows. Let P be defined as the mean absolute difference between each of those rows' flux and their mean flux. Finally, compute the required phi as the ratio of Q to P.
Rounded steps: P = 0.13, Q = 6.501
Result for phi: 51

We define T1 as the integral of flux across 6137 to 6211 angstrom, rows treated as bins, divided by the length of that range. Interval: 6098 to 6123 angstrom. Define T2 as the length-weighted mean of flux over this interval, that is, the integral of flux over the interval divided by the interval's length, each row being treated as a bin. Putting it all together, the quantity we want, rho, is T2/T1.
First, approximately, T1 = 6.48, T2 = 6.78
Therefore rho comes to 1.05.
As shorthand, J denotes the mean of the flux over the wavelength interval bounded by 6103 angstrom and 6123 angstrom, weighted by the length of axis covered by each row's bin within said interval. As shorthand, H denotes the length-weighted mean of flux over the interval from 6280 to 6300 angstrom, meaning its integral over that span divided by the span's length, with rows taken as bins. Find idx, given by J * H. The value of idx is 45.9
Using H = 6.77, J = 6.79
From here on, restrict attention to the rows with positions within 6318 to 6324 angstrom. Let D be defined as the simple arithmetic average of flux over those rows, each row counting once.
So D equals 6.5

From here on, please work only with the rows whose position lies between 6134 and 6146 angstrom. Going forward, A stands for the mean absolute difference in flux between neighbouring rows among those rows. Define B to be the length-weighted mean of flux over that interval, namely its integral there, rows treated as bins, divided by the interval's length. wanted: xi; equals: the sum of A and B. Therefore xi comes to 6.2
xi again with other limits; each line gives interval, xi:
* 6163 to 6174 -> 7.0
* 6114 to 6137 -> 7.0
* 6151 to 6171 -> 6.7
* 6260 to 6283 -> 6.5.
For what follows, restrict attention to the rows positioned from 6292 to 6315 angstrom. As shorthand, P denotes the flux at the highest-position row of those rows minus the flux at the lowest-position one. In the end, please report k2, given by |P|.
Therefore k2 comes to 0.19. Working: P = 0.2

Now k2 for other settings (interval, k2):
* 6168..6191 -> 0.42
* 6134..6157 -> 0.01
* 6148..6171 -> 0.78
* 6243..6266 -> 0.32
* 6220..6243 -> 0.26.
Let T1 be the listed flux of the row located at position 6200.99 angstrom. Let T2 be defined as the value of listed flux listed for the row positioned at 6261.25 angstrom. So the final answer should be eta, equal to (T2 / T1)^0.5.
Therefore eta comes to 0.99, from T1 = 6.502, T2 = 6.428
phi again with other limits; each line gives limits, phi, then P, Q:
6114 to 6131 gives 30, 0.24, 7.312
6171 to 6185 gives 75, 0.09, 6.677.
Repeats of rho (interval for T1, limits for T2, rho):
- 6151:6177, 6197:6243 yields 1.00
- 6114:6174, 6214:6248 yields 1.00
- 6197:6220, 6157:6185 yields 1.01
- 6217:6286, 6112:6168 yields 1.01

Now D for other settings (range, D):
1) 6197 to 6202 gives 6.5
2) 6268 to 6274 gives 6.2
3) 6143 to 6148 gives 6.2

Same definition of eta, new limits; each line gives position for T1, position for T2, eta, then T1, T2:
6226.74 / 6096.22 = 1.05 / 6.393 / 7.091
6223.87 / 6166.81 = 1.04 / 6.445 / 6.969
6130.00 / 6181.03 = 1.01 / 6.424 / 6.552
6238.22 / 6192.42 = 0.98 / 6.647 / 6.389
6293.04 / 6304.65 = 1.00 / 6.667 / 6.712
